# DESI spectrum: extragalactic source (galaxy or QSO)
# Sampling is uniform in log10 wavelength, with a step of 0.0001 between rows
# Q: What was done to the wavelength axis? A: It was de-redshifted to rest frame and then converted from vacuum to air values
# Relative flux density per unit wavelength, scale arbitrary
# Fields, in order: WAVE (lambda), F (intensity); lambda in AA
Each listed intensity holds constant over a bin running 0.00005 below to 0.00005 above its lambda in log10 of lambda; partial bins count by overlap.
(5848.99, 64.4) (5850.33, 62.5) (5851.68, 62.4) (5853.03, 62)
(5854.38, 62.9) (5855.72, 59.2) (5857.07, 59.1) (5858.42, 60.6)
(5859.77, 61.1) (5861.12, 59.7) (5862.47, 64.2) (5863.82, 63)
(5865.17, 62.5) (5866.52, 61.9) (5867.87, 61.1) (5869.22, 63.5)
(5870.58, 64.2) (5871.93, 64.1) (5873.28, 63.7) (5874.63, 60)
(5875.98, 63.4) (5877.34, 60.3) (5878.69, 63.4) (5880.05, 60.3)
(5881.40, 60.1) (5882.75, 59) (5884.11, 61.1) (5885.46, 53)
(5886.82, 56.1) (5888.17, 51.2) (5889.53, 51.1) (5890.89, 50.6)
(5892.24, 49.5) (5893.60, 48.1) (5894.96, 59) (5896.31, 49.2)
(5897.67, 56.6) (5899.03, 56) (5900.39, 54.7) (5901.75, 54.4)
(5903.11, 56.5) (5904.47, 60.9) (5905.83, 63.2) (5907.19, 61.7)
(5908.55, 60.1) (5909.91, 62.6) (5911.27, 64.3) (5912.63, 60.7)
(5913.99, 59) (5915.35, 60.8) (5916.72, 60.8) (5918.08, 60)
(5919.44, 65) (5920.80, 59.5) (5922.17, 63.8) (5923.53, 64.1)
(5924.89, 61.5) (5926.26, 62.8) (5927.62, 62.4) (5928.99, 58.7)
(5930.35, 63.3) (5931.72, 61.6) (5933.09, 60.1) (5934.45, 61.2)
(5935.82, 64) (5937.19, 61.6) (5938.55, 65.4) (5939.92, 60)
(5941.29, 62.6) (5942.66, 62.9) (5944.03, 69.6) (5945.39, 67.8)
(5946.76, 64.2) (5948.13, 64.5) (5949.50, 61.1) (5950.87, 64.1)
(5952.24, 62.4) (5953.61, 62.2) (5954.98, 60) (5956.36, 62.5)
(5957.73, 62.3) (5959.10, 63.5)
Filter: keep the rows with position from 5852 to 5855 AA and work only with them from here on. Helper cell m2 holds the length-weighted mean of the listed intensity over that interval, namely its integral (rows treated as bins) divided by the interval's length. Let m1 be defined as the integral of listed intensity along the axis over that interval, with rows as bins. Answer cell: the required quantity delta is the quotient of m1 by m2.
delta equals 3.00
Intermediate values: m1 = 187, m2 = 62.3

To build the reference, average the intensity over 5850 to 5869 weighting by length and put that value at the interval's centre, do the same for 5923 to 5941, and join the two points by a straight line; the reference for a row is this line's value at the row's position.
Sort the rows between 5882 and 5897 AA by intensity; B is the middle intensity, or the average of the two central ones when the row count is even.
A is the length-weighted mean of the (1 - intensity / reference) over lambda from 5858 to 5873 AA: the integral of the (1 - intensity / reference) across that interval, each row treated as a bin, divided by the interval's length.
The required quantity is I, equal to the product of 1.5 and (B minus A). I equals 77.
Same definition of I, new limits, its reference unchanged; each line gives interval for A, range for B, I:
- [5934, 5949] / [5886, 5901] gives 77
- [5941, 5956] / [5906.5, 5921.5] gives 91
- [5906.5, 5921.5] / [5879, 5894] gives 79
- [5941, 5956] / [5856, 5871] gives 93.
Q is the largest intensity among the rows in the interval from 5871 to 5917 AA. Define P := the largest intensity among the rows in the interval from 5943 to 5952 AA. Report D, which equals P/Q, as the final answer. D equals 1.08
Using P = 69.6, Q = 64.3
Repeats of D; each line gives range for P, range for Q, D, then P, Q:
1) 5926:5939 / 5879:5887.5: 1.07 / 65.4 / 61.1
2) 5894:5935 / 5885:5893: 1.16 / 65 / 56.1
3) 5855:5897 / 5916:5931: 0.99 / 64.2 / 65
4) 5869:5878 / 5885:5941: 0.98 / 64.2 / 65.4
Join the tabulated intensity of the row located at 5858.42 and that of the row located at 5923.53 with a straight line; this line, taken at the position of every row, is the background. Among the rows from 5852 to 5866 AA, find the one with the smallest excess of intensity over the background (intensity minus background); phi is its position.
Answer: 5857.07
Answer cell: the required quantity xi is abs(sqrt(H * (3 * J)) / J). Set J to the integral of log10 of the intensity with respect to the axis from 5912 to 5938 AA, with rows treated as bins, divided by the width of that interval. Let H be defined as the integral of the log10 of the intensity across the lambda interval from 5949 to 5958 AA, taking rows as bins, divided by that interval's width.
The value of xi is 1.73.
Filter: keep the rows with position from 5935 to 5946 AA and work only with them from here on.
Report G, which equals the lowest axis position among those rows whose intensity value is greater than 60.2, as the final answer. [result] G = 5935.82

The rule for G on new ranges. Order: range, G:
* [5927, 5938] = 5927.62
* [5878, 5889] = 5878.69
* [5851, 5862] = 5851.68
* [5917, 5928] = 5919.44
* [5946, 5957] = 5946.76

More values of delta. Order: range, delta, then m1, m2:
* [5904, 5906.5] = 2.50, 155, 62.1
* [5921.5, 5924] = 2.50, 160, 64.0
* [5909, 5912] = 3.00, 190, 63.2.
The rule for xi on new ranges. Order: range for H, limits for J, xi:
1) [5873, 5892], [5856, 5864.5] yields 1.72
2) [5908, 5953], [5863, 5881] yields 1.73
